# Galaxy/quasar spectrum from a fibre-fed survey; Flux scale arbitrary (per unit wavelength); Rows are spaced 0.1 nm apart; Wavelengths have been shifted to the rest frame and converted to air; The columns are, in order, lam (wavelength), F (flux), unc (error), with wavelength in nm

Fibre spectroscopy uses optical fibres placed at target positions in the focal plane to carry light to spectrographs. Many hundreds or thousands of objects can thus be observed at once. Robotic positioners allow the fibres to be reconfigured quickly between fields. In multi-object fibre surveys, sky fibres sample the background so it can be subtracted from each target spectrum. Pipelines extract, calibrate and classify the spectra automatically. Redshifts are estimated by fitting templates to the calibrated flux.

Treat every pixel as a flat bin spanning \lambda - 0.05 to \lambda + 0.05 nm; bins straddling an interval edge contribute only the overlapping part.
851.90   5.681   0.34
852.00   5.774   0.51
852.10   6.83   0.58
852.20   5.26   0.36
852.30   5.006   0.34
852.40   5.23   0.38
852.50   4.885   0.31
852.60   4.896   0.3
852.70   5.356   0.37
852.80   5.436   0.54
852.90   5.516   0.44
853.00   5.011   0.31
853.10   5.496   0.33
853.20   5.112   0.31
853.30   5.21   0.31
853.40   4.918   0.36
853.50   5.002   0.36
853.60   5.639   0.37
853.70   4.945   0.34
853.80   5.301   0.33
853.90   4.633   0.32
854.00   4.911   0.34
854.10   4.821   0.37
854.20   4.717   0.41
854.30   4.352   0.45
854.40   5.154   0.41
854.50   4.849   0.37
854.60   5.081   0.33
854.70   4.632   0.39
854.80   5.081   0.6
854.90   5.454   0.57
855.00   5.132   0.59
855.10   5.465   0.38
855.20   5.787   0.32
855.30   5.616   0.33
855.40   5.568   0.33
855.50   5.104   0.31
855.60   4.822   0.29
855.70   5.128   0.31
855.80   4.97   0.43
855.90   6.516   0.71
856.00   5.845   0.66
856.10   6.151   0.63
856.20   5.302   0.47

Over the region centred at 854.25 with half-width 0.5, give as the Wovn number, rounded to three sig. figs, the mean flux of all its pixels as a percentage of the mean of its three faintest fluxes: 107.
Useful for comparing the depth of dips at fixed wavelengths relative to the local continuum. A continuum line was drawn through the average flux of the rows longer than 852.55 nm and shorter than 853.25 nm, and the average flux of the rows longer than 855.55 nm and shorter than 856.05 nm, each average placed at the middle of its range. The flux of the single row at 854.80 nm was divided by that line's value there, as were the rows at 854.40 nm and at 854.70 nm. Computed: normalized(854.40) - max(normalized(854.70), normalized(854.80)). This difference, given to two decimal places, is 0.02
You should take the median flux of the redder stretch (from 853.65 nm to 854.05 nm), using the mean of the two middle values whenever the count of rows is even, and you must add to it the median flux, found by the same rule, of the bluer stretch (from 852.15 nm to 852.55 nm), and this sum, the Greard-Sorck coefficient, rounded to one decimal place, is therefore 10.0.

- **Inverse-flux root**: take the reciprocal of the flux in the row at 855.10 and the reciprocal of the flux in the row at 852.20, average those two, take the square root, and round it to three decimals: 0.432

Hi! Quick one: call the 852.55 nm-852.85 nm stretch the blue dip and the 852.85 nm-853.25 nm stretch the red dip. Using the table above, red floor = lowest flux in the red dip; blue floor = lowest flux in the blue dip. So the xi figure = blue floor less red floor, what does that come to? -0.1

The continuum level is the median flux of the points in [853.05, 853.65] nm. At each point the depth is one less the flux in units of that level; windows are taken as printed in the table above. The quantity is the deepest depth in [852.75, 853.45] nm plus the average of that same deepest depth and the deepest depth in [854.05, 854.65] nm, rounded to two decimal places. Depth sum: 0.15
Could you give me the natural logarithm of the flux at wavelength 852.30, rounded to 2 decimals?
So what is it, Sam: 1.61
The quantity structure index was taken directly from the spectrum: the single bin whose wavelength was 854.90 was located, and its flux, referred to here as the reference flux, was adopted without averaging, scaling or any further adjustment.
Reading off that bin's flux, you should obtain 5.454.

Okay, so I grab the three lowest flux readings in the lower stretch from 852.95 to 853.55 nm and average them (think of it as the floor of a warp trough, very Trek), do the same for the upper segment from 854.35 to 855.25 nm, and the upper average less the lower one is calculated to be -0.12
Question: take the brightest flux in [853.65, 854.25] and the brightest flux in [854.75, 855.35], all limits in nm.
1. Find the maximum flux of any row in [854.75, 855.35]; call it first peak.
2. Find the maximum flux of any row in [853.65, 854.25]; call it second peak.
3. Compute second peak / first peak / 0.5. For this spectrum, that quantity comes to 1.83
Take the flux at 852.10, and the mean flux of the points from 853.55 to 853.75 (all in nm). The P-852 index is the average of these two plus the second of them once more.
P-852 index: 11.4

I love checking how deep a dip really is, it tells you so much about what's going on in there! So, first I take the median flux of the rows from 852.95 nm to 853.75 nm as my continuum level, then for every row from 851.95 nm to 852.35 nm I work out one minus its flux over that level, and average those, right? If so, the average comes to -0.13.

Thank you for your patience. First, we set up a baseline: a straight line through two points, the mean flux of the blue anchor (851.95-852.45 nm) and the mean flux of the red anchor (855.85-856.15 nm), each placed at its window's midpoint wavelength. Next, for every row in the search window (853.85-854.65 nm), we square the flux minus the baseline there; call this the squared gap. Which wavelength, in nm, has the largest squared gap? 854.30 nm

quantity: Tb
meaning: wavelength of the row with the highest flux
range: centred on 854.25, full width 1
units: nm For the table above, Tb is 853.80 nm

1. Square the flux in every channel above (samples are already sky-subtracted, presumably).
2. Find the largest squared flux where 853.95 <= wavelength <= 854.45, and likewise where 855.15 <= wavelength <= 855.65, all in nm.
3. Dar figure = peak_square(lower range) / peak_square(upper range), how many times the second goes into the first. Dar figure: 0.79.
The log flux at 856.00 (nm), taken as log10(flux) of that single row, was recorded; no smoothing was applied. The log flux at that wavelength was 0.767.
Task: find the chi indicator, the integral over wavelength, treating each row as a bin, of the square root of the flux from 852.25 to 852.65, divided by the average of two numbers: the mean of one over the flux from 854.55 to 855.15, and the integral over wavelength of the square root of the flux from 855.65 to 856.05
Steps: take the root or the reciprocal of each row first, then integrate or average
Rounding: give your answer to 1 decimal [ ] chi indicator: 1.6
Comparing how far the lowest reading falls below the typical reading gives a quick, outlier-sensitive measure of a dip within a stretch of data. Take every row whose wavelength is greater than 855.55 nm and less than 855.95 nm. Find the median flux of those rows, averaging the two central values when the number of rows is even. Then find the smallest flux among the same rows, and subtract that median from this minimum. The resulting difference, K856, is -0.23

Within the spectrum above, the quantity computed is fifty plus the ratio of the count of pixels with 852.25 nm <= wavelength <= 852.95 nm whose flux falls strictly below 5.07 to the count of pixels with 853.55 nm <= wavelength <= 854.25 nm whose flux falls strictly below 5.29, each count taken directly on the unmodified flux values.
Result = 50.6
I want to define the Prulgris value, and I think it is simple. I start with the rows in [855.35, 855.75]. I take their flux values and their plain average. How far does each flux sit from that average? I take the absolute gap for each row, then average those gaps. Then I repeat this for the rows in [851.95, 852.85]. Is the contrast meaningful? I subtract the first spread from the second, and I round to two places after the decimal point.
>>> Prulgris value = 0.20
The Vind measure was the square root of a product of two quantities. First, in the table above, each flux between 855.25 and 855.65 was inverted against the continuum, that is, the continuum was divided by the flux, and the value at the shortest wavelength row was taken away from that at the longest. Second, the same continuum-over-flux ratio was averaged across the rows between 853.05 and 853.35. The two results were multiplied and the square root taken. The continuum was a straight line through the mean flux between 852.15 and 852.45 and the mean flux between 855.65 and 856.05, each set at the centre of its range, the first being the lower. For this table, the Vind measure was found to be 0.41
